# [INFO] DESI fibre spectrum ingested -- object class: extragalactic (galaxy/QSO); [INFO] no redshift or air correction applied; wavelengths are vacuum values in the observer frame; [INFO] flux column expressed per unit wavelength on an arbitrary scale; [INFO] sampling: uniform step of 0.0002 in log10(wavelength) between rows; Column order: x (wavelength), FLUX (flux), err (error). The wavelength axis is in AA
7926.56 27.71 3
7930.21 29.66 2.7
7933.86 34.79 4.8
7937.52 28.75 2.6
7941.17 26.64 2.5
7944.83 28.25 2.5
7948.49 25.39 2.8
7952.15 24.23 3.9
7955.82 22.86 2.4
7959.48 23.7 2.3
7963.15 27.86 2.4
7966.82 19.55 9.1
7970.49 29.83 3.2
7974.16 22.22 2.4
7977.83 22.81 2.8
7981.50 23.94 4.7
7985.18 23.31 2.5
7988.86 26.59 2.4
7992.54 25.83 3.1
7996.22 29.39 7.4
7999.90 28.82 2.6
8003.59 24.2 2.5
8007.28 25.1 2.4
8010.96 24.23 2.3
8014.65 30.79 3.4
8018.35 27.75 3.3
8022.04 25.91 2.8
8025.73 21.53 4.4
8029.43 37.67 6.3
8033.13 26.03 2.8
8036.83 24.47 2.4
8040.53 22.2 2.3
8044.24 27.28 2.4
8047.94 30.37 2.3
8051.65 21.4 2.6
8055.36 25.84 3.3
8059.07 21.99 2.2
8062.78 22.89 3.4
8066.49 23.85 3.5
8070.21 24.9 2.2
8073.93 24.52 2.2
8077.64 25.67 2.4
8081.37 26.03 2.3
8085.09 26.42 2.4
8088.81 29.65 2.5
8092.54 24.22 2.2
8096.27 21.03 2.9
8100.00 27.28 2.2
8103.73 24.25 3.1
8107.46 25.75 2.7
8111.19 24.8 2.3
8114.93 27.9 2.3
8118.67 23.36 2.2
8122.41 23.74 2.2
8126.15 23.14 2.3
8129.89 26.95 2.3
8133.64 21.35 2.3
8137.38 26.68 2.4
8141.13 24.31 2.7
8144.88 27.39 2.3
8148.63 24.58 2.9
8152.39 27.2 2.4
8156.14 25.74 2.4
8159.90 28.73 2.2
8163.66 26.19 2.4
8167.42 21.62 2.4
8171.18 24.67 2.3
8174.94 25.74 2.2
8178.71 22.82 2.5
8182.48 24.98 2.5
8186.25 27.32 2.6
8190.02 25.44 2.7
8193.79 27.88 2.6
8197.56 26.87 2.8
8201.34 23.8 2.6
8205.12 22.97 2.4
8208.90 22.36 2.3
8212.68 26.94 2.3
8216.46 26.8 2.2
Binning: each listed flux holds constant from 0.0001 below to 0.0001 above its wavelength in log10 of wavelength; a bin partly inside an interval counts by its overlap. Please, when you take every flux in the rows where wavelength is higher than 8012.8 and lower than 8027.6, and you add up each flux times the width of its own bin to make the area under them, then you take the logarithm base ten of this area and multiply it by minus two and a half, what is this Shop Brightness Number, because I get -6.48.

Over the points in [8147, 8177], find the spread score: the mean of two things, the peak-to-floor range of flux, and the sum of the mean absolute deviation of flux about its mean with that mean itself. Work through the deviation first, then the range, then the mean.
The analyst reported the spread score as 17.1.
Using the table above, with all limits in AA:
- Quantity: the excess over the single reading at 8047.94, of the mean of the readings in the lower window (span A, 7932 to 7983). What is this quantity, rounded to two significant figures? -4.6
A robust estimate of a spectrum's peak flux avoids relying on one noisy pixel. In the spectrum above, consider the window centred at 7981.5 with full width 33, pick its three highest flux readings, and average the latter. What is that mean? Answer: 28.6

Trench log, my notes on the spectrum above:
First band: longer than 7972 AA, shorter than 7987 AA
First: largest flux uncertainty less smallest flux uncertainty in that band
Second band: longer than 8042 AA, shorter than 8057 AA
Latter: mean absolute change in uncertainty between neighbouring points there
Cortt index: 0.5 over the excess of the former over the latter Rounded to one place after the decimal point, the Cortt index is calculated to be 0.3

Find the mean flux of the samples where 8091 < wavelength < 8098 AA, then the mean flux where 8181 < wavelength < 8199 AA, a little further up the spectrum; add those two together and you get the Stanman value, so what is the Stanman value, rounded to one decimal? 49.1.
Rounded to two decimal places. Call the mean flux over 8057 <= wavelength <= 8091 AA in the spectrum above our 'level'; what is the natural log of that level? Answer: 3.22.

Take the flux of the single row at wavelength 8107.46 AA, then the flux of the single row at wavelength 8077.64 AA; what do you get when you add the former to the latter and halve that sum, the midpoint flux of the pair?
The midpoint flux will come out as 25.7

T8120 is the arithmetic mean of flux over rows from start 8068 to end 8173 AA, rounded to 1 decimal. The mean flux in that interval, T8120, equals 25.3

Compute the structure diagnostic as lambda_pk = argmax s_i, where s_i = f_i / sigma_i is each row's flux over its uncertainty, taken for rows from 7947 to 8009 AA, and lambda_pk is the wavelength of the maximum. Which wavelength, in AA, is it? 7963.15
